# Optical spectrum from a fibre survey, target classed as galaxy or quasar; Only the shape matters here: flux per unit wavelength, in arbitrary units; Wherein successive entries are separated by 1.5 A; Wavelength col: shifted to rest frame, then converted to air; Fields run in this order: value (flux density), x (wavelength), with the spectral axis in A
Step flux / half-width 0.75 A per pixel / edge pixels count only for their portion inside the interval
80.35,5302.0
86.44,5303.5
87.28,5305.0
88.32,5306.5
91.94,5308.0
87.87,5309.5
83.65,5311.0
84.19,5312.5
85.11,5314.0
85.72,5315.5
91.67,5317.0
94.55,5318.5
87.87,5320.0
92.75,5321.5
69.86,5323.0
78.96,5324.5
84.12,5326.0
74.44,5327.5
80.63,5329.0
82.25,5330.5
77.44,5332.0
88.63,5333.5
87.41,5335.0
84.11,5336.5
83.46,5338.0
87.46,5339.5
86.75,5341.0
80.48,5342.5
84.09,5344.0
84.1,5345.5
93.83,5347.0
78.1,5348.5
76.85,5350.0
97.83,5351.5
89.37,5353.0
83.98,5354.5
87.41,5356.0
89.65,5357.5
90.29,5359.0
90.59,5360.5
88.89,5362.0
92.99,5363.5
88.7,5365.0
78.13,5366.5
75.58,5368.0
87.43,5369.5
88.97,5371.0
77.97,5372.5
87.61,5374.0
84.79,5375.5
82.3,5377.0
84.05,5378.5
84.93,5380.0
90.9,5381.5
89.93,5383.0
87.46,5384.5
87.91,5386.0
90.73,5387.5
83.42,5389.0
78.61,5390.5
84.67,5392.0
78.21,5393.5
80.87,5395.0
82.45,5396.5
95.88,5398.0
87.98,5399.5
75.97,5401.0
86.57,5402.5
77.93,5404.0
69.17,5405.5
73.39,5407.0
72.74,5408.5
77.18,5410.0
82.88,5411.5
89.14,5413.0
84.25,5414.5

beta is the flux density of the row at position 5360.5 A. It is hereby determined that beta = 90.59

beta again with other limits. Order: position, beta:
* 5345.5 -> 84.1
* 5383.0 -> 89.93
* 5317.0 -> 91.67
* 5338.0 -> 83.46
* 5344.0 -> 84.09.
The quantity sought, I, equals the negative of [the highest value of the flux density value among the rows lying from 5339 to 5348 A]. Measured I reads -94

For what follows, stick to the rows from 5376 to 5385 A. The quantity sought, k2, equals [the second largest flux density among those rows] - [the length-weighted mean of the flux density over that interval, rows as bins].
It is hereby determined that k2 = 3.4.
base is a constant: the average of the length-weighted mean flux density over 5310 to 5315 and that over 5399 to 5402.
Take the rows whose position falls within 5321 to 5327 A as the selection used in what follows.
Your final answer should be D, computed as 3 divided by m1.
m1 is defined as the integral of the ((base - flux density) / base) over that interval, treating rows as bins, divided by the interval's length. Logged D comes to 98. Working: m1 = 0.03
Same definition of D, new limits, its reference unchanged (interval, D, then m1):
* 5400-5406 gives 50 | 0.06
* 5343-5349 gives -130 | -0.02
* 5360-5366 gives -38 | -0.08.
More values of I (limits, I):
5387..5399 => -96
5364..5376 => -89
